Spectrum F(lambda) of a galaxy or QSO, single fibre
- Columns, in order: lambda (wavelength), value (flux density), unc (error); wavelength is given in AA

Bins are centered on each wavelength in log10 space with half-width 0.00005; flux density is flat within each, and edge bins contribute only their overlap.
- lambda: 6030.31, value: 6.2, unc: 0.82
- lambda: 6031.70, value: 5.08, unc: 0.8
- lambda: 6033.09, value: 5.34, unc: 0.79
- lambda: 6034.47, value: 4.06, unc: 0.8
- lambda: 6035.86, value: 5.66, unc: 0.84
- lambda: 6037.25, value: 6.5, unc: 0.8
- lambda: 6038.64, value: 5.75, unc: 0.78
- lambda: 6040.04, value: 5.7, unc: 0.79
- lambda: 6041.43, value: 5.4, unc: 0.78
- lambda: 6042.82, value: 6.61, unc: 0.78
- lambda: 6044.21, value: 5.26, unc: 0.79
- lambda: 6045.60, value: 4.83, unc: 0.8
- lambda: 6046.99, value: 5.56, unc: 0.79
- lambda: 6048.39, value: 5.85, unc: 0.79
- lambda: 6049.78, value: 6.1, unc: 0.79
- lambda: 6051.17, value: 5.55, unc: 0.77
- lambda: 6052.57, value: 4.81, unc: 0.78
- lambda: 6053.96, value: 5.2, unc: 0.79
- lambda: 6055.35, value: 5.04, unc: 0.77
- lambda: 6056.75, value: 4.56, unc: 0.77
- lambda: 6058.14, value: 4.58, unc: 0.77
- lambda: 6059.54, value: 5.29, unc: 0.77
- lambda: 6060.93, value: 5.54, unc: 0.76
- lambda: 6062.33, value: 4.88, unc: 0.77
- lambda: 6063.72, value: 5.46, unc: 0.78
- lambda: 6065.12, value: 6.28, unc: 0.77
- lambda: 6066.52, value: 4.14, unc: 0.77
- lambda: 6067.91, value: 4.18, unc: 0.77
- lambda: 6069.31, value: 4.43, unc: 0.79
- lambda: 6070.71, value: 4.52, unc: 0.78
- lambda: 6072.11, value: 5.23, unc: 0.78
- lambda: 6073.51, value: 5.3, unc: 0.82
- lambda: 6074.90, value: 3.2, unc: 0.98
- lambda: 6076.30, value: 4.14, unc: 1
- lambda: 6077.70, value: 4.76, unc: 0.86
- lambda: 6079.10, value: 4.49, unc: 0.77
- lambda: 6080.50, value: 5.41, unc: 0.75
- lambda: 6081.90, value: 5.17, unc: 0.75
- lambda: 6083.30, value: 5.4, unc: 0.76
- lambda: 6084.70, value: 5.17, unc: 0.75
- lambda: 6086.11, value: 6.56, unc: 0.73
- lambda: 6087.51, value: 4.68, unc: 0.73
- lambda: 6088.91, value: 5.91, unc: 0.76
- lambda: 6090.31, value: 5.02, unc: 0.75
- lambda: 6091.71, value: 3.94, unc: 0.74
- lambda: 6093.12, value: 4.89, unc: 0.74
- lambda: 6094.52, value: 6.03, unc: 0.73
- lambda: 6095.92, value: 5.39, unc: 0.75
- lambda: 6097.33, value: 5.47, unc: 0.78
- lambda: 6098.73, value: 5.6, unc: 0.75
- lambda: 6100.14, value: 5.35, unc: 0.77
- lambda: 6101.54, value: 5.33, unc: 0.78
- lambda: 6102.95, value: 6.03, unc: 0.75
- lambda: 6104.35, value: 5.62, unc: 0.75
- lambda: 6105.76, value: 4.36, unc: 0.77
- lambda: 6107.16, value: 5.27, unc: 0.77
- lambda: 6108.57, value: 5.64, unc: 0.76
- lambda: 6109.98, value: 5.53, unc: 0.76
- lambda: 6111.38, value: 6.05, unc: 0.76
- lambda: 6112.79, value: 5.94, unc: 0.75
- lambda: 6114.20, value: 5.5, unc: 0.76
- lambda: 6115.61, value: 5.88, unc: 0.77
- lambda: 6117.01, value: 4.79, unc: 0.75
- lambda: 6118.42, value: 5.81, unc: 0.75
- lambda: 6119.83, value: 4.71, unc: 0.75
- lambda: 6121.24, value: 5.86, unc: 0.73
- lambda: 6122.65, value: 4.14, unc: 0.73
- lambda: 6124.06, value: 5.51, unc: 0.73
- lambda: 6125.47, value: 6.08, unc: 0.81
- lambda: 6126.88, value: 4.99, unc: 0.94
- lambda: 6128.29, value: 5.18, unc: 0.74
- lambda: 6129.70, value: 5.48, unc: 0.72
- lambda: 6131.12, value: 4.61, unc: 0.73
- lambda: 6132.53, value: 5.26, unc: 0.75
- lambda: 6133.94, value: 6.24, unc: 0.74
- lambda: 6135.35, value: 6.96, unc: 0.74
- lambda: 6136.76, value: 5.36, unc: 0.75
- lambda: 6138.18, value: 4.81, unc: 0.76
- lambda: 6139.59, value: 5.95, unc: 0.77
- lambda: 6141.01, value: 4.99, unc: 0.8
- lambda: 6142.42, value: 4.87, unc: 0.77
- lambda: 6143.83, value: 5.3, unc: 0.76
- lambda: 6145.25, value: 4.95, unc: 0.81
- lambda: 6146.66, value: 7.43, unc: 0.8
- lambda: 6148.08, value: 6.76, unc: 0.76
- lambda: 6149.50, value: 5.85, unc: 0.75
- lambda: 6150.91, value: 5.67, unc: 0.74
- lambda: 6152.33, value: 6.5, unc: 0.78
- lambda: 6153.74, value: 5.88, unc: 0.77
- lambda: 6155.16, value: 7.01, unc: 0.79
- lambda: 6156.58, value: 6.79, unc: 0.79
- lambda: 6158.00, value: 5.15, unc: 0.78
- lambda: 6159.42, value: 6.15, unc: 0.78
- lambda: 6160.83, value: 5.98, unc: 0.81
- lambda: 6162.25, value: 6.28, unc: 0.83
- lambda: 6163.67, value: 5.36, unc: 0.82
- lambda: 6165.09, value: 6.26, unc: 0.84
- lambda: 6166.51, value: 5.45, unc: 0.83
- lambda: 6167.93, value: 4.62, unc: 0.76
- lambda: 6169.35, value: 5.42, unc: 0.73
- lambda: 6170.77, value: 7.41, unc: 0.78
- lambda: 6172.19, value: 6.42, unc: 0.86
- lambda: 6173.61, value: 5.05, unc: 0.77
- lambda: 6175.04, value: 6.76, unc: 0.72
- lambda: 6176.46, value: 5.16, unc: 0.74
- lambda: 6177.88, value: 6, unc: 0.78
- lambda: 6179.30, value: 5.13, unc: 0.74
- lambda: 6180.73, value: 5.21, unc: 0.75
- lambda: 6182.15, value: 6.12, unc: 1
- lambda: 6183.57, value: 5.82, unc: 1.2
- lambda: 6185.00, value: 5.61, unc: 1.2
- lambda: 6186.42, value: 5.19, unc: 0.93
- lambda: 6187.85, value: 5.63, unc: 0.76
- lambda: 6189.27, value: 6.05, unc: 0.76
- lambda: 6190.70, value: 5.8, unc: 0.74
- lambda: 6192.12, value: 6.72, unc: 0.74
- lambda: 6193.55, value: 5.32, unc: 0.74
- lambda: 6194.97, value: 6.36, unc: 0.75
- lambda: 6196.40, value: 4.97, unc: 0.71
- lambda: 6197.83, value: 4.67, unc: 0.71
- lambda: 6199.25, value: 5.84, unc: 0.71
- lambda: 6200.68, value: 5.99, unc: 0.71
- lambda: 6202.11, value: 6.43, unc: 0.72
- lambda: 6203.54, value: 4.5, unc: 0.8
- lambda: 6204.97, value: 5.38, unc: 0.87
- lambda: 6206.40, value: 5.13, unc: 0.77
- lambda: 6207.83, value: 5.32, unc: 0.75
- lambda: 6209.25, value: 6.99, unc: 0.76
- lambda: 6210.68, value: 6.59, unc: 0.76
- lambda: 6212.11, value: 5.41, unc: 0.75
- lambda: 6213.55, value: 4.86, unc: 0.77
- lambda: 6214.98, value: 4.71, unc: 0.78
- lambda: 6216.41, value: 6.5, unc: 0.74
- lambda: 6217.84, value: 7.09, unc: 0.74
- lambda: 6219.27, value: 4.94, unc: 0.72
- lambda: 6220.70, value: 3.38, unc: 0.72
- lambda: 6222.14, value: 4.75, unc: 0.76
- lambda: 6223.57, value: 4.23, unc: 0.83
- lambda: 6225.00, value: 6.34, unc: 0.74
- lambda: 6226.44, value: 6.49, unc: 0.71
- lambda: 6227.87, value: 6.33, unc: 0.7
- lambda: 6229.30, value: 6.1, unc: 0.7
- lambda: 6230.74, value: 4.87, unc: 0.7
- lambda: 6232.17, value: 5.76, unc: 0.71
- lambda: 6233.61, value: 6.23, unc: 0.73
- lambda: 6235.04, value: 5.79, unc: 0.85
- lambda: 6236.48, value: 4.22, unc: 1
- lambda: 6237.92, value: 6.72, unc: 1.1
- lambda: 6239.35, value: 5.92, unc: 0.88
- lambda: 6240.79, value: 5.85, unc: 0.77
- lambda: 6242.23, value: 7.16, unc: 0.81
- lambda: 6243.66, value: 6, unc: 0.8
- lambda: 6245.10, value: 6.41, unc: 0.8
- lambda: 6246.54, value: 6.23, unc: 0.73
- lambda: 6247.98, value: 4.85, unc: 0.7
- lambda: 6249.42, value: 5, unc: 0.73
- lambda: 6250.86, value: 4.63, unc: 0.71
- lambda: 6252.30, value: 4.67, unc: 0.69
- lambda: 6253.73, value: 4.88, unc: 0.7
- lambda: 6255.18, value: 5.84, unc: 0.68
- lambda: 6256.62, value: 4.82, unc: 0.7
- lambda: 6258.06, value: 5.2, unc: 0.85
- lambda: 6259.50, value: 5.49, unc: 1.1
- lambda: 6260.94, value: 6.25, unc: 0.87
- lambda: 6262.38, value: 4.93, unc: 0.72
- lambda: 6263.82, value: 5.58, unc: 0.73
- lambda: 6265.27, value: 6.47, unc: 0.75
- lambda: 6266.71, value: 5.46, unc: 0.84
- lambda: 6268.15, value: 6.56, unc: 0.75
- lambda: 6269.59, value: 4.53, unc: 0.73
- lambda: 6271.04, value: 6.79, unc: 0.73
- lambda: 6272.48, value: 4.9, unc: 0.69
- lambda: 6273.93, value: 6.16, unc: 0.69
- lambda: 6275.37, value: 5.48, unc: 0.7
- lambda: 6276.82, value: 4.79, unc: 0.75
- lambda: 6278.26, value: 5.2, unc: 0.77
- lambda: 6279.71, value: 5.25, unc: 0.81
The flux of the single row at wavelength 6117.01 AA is 4.79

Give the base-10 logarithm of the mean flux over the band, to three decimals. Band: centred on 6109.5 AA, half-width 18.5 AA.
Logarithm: 0.730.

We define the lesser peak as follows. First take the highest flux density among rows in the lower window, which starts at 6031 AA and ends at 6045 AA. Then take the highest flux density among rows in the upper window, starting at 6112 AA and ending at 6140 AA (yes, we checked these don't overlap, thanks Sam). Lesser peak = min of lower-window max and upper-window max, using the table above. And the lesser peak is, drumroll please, 6.61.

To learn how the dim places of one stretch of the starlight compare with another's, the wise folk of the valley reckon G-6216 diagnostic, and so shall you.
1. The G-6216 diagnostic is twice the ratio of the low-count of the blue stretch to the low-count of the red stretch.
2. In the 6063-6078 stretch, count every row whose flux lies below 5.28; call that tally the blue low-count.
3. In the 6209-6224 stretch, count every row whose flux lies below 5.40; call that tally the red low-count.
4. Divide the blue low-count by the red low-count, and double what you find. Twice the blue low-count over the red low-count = 2.7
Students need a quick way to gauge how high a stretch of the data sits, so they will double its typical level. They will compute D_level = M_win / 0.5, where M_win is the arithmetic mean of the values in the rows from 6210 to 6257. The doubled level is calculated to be 11.1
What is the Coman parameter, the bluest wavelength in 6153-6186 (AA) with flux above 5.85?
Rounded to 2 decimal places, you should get 6153.74 AA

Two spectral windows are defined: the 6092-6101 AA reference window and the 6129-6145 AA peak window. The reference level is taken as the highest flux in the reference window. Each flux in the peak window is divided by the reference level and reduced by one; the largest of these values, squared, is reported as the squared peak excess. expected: 0.024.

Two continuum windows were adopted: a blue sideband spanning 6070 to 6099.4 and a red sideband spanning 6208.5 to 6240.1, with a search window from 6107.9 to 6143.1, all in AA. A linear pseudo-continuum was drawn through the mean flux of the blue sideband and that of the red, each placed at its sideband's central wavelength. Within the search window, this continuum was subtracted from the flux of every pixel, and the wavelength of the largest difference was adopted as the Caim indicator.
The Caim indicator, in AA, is 6135.35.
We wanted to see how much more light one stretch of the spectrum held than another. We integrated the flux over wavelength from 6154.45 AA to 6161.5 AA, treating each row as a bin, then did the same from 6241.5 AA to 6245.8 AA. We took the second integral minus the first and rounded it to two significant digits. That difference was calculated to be -16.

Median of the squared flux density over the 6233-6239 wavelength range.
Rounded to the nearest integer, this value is 36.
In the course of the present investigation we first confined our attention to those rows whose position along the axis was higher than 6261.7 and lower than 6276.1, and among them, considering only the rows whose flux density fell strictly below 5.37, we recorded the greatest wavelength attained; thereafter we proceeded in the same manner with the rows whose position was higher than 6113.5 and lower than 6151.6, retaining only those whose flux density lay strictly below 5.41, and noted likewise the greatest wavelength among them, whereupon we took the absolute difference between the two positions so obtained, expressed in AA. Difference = 127.2 AA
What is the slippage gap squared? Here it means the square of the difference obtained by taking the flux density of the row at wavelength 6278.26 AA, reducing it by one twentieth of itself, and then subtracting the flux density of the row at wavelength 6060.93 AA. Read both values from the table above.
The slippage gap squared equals 0.36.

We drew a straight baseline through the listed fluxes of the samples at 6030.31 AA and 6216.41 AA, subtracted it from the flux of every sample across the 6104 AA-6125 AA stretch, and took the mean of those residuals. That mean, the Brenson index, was -0.96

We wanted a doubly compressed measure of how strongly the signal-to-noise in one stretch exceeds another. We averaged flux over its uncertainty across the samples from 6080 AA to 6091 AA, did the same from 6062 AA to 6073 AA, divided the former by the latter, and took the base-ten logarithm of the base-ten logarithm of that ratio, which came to -1.22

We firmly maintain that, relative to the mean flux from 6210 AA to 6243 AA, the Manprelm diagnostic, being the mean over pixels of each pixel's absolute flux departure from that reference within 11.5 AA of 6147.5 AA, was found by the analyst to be 0.69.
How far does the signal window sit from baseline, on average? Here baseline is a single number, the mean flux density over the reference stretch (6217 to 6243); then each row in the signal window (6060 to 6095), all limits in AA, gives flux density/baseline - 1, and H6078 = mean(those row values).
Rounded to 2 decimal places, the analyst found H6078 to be -0.12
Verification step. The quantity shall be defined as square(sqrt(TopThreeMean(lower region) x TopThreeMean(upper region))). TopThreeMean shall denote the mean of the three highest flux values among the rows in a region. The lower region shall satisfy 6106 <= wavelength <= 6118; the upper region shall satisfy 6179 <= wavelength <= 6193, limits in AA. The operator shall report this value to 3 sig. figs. 37.5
